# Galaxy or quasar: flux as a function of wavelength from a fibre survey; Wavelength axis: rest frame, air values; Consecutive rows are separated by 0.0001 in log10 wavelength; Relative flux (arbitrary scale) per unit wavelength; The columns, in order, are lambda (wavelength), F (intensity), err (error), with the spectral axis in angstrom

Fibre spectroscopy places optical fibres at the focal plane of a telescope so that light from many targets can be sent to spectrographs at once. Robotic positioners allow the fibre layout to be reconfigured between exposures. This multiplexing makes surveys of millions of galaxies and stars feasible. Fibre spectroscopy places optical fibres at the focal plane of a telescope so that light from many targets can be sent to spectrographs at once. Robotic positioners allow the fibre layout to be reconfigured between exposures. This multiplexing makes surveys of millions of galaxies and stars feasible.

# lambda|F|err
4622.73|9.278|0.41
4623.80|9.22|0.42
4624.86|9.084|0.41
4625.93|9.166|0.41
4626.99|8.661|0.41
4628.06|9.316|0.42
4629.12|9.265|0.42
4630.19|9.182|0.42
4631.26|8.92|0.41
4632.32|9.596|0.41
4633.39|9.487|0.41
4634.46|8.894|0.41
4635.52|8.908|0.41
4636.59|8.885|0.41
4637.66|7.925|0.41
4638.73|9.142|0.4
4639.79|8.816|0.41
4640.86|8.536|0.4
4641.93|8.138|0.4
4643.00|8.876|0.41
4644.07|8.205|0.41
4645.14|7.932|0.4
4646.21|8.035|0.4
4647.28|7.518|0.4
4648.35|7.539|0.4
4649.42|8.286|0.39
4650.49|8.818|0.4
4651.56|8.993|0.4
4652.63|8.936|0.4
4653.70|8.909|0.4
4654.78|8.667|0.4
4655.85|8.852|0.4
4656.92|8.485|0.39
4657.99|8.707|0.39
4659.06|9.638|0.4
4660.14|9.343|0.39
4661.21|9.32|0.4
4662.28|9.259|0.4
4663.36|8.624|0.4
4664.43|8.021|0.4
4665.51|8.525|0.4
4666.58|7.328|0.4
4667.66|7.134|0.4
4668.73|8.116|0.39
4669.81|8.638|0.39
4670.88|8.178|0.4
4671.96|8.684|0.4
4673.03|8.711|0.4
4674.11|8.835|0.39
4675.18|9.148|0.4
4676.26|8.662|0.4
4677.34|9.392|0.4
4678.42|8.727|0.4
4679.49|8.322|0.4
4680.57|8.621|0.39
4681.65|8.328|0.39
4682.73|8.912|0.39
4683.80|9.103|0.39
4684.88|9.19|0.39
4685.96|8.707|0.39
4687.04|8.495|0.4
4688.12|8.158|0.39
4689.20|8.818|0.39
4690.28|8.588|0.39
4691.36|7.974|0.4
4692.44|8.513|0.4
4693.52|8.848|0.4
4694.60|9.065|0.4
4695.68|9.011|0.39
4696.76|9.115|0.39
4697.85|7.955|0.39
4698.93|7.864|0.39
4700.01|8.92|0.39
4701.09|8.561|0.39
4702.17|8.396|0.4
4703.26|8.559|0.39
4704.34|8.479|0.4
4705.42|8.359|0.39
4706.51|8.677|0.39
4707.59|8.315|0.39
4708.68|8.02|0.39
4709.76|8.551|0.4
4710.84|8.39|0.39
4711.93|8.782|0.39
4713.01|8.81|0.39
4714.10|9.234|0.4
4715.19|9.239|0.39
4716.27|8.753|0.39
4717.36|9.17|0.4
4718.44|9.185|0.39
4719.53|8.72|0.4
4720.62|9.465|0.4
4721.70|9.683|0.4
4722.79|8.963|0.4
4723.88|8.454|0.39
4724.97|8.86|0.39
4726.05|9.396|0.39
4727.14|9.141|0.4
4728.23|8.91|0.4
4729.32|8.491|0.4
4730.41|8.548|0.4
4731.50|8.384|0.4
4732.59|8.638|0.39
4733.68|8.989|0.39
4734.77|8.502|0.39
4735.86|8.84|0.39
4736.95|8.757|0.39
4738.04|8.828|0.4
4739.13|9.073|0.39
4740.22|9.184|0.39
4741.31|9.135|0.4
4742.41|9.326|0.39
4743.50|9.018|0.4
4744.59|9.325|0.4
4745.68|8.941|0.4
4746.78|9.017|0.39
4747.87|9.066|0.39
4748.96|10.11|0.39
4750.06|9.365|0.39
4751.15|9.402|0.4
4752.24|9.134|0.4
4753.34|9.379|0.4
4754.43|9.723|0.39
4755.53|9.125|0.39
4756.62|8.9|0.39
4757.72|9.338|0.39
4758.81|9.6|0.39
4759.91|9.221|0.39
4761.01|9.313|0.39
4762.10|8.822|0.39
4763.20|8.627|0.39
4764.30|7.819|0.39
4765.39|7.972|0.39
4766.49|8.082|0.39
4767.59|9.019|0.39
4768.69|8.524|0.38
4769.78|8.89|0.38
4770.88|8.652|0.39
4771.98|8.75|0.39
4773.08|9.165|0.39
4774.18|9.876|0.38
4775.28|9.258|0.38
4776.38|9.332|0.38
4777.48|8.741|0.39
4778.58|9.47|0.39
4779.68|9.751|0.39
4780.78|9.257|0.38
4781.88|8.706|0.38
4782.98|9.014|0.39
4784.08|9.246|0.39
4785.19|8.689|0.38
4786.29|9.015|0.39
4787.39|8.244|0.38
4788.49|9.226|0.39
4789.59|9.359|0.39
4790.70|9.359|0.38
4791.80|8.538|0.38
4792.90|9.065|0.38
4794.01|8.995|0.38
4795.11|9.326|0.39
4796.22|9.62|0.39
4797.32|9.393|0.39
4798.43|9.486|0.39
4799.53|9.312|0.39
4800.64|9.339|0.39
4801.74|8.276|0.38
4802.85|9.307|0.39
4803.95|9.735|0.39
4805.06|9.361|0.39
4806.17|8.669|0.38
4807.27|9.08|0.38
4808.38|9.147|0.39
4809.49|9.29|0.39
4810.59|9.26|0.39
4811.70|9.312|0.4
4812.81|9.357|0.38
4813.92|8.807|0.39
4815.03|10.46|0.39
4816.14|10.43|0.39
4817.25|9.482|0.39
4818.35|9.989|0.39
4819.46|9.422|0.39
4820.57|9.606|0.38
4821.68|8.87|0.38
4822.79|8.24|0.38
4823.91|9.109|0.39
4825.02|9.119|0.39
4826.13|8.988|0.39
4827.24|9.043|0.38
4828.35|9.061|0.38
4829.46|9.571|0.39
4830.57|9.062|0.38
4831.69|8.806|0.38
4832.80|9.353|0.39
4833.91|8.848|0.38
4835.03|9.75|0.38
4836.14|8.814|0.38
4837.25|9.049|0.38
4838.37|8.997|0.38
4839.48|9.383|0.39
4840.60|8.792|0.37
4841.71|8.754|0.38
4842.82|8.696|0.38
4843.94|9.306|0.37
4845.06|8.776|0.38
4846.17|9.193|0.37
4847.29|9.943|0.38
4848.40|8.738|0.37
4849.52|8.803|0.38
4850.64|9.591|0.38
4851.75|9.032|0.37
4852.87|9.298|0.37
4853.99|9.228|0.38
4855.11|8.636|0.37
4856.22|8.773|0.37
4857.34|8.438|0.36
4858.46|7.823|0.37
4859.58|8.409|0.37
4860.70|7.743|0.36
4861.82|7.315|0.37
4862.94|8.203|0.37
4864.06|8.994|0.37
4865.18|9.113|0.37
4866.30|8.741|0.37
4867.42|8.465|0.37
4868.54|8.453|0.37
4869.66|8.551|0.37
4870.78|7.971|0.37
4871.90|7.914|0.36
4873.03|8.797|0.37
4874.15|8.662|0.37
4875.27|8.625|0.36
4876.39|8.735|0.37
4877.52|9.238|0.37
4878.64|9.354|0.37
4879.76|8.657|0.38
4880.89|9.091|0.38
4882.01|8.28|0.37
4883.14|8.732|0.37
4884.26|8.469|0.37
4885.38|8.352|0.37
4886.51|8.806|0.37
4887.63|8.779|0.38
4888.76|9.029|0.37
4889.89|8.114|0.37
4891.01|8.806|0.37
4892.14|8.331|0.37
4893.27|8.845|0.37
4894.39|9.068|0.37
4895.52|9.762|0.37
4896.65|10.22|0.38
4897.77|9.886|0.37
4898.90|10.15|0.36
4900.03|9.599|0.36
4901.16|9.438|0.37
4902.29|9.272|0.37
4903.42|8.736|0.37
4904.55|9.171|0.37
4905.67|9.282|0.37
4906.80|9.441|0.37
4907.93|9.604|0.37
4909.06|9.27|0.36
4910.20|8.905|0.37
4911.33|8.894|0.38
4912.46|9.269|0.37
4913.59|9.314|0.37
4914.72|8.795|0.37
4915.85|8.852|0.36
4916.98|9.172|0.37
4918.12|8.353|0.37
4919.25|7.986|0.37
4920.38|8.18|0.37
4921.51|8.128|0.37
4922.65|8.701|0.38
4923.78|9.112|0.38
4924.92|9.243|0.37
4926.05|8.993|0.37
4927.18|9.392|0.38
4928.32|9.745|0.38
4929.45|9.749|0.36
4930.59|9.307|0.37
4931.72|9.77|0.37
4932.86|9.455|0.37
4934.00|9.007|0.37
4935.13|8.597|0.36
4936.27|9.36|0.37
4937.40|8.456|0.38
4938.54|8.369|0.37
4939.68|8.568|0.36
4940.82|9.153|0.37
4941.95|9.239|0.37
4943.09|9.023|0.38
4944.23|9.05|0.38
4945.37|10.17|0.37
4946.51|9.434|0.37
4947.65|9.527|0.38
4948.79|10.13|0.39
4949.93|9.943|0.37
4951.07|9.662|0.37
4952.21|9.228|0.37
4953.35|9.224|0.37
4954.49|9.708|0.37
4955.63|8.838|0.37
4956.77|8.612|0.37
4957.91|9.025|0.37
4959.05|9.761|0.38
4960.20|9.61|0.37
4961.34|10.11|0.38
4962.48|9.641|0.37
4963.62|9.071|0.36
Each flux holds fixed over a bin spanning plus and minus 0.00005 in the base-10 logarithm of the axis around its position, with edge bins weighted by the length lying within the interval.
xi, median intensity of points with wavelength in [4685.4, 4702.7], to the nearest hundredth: 8.57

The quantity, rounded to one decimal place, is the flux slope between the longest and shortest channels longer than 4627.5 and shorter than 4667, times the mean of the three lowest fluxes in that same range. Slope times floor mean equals -0.4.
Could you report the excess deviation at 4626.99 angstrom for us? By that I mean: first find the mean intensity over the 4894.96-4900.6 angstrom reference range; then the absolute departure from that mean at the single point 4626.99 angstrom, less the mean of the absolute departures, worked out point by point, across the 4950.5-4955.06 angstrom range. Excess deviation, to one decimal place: 0.8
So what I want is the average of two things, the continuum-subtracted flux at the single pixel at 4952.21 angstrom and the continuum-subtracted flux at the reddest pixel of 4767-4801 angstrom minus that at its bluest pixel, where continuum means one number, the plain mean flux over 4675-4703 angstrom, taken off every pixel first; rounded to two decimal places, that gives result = 0.44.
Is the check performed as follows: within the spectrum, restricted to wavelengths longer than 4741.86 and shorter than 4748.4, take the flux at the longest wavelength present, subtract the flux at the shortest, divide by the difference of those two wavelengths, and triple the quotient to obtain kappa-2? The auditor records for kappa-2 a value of -0.14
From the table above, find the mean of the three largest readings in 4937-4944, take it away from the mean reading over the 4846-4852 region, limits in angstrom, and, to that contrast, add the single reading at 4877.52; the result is 9.3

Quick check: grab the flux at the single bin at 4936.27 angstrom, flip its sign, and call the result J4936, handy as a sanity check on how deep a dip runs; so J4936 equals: -9.36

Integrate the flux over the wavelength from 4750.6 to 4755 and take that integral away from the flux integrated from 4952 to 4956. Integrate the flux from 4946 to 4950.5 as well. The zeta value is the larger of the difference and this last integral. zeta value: 44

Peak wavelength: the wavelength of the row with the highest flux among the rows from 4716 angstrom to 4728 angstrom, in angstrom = 4721.70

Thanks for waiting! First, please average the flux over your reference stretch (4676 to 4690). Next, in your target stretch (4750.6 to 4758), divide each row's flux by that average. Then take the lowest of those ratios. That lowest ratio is 1.02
